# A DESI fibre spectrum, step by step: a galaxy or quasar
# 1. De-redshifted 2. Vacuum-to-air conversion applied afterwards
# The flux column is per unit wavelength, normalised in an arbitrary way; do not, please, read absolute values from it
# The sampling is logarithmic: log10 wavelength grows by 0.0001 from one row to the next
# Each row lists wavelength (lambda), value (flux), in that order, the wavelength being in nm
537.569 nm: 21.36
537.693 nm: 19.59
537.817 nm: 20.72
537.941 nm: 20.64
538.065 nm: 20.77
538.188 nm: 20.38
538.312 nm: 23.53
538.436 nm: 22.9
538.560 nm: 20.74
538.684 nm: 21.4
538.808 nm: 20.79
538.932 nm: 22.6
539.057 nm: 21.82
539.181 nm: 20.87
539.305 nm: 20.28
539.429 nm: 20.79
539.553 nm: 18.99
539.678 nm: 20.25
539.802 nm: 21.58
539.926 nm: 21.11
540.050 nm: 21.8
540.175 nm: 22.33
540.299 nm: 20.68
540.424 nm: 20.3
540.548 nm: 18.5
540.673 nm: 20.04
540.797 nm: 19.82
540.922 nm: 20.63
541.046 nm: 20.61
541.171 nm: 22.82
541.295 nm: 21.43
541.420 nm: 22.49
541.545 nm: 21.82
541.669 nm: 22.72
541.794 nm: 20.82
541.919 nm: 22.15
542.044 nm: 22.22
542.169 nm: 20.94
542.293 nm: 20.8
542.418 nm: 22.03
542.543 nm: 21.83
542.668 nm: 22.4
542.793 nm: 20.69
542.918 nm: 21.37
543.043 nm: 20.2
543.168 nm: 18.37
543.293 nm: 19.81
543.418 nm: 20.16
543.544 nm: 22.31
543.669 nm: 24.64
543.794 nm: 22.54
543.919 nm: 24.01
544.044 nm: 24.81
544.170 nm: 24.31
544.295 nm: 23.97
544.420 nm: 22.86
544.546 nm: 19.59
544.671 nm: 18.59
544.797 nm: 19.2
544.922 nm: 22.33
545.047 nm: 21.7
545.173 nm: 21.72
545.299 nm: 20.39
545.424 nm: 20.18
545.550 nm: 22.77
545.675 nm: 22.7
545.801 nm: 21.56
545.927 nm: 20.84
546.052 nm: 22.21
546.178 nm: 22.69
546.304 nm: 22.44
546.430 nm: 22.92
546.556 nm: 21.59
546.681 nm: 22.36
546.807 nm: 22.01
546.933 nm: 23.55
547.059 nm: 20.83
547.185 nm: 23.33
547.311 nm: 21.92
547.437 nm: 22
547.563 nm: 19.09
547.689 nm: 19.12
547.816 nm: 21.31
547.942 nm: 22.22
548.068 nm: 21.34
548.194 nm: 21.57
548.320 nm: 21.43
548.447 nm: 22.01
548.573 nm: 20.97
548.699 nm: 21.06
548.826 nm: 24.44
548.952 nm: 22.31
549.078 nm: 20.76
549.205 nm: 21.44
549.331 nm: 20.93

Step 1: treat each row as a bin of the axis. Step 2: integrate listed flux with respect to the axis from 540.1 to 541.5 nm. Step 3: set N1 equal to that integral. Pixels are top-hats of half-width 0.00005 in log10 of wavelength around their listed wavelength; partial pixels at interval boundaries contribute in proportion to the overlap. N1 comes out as 29.2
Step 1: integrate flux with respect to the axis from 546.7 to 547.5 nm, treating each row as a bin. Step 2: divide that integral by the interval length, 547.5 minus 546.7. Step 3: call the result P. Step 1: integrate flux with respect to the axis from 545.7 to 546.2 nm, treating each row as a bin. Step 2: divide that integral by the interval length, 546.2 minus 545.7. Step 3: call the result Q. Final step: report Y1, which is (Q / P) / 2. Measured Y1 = 0.490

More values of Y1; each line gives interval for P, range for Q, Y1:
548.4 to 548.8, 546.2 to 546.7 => 0.518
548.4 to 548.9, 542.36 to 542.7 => 0.498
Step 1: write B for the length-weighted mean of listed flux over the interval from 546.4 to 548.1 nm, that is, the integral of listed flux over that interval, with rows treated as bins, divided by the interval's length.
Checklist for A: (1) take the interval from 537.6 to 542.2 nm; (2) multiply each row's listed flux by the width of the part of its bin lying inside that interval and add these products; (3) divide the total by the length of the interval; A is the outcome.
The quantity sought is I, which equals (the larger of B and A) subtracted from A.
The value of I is -0.54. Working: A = 21.1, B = 21.7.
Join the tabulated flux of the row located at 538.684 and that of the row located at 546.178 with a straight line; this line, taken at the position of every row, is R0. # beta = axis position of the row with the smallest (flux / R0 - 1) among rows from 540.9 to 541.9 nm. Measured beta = 541.046 nm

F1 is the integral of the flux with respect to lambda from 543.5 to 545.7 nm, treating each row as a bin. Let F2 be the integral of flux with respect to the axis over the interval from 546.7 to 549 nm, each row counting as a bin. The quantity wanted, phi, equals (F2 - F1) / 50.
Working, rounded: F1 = 48.7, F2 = 49.9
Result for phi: 0.024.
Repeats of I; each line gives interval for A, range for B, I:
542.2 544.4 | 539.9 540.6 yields 0.00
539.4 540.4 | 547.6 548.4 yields -0.18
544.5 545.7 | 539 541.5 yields 0.00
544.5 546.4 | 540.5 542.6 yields 0.00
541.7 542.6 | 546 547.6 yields -0.54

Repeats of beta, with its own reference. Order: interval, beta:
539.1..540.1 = 539.553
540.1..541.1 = 540.548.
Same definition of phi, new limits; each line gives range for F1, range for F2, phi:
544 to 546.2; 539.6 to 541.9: 0.013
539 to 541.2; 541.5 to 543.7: 0.029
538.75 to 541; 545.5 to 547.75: 0.052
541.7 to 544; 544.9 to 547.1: -0.026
